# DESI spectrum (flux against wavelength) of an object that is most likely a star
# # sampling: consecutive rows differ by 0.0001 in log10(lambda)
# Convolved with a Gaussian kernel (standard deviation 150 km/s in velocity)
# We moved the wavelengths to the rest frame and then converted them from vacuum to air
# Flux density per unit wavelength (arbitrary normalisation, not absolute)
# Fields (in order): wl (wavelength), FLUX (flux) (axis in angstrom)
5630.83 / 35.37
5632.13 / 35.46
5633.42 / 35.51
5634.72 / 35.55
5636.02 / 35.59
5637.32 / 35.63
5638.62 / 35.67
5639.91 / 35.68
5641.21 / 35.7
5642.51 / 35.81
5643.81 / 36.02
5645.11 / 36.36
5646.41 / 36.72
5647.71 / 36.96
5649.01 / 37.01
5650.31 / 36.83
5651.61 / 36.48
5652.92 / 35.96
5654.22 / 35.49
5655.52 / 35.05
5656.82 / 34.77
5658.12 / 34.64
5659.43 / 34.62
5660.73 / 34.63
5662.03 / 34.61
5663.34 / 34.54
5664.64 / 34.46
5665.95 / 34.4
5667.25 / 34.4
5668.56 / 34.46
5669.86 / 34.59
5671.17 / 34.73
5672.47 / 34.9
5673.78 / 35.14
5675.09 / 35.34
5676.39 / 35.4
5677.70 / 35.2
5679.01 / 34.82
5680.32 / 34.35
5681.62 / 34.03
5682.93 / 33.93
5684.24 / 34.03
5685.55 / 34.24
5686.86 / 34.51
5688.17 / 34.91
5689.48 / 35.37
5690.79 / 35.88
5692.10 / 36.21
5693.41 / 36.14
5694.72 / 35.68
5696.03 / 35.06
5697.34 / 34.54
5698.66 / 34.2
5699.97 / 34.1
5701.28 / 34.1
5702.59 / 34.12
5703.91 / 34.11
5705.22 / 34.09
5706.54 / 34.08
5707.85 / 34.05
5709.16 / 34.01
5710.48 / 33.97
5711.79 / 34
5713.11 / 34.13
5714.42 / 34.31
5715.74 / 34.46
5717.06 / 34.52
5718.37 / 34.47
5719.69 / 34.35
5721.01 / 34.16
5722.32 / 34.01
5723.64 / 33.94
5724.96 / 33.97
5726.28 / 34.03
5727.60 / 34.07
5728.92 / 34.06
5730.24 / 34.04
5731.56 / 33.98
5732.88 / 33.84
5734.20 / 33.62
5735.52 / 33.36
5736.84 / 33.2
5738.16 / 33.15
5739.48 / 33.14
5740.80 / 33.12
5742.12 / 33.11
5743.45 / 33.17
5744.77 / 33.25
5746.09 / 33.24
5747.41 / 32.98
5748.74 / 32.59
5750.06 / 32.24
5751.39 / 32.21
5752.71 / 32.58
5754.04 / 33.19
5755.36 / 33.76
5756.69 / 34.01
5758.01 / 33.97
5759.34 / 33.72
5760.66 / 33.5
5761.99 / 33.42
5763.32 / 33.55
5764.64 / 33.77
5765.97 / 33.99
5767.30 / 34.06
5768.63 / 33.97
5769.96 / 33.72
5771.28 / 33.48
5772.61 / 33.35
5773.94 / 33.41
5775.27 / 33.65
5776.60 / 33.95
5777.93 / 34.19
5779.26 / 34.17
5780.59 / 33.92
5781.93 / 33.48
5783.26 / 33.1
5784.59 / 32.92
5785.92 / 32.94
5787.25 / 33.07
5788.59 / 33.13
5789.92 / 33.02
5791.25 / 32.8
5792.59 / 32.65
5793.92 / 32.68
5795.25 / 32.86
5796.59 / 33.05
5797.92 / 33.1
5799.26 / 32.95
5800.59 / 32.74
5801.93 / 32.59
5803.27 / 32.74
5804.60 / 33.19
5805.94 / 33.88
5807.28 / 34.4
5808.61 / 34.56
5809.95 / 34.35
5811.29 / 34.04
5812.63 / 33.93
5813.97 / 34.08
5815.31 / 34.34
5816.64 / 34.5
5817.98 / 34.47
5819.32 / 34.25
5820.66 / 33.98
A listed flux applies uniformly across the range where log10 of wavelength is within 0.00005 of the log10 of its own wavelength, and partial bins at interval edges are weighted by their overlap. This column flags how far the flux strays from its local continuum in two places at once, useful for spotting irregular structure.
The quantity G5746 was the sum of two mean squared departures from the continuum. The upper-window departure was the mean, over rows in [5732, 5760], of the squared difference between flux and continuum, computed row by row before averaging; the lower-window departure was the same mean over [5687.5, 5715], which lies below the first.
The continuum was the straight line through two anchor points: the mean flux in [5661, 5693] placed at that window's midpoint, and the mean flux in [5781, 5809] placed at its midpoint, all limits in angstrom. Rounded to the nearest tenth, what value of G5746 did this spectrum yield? 1.1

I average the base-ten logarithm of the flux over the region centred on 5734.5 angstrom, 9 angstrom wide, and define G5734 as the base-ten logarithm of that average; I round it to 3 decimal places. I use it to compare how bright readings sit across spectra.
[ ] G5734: 0.184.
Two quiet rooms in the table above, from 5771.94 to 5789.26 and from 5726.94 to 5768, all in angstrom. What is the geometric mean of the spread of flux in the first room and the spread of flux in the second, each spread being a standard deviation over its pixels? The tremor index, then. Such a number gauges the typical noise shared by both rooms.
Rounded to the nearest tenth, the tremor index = 0.5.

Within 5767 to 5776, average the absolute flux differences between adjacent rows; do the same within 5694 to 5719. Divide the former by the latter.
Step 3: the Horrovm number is 1.3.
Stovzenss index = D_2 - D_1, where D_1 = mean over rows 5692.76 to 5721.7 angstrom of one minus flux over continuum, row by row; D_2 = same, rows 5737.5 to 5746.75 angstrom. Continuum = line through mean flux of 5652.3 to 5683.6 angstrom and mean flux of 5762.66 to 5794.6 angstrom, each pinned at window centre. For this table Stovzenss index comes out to 0.0239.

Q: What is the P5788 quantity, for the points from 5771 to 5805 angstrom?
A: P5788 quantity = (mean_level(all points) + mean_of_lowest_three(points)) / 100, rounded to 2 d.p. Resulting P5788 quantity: 0.66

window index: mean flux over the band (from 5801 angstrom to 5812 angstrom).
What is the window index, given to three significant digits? 33.7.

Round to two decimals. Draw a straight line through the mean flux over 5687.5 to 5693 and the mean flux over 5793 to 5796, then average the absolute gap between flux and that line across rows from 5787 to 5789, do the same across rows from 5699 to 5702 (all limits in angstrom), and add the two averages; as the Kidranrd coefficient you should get 1.36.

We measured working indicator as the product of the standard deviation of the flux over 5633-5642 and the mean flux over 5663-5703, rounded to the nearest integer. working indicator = 2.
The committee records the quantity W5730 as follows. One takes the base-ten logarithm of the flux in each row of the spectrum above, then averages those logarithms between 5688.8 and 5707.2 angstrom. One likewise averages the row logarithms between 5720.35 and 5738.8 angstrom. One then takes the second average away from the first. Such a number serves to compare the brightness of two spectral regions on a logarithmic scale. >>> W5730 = 0.013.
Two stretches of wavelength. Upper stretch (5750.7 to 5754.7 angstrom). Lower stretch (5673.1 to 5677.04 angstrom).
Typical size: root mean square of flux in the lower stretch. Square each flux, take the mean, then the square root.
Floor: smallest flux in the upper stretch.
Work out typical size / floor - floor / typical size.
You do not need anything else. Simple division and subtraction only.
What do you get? 0.18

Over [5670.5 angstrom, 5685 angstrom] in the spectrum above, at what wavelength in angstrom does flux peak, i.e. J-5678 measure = 5676.39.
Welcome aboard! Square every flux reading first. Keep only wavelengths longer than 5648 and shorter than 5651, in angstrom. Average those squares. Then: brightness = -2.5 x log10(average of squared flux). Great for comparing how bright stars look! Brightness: -7.84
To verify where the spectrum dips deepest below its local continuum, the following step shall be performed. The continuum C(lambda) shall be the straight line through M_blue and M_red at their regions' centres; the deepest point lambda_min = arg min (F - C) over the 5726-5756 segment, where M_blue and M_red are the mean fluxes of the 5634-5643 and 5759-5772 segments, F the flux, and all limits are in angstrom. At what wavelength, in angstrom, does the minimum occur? 5751.39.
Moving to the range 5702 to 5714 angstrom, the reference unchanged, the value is 5710.48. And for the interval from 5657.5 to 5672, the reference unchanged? 5665.95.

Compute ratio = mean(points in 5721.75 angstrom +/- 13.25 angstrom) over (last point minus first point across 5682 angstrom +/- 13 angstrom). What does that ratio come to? 31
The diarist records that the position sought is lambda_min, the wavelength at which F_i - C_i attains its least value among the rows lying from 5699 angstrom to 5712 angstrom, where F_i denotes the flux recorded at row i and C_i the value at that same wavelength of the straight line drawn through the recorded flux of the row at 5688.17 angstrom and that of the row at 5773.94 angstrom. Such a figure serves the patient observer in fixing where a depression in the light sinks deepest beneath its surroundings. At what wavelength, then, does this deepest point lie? 5699.97 angstrom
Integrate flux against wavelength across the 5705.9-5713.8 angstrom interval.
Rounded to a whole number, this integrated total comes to 269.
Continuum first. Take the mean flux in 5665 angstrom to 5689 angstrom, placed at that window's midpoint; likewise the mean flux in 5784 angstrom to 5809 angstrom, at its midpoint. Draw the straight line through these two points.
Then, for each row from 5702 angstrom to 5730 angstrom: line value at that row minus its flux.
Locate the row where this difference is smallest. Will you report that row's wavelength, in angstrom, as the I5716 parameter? 5717.06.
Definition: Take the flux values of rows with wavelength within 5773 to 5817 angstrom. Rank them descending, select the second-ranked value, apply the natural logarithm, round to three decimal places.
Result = 3.541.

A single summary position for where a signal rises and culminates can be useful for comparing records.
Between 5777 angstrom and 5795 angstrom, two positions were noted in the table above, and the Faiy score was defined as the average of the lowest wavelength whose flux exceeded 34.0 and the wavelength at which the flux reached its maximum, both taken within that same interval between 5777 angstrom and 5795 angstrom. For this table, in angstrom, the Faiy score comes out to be 5777.9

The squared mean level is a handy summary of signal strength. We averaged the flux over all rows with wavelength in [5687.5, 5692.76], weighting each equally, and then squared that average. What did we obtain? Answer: 1267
